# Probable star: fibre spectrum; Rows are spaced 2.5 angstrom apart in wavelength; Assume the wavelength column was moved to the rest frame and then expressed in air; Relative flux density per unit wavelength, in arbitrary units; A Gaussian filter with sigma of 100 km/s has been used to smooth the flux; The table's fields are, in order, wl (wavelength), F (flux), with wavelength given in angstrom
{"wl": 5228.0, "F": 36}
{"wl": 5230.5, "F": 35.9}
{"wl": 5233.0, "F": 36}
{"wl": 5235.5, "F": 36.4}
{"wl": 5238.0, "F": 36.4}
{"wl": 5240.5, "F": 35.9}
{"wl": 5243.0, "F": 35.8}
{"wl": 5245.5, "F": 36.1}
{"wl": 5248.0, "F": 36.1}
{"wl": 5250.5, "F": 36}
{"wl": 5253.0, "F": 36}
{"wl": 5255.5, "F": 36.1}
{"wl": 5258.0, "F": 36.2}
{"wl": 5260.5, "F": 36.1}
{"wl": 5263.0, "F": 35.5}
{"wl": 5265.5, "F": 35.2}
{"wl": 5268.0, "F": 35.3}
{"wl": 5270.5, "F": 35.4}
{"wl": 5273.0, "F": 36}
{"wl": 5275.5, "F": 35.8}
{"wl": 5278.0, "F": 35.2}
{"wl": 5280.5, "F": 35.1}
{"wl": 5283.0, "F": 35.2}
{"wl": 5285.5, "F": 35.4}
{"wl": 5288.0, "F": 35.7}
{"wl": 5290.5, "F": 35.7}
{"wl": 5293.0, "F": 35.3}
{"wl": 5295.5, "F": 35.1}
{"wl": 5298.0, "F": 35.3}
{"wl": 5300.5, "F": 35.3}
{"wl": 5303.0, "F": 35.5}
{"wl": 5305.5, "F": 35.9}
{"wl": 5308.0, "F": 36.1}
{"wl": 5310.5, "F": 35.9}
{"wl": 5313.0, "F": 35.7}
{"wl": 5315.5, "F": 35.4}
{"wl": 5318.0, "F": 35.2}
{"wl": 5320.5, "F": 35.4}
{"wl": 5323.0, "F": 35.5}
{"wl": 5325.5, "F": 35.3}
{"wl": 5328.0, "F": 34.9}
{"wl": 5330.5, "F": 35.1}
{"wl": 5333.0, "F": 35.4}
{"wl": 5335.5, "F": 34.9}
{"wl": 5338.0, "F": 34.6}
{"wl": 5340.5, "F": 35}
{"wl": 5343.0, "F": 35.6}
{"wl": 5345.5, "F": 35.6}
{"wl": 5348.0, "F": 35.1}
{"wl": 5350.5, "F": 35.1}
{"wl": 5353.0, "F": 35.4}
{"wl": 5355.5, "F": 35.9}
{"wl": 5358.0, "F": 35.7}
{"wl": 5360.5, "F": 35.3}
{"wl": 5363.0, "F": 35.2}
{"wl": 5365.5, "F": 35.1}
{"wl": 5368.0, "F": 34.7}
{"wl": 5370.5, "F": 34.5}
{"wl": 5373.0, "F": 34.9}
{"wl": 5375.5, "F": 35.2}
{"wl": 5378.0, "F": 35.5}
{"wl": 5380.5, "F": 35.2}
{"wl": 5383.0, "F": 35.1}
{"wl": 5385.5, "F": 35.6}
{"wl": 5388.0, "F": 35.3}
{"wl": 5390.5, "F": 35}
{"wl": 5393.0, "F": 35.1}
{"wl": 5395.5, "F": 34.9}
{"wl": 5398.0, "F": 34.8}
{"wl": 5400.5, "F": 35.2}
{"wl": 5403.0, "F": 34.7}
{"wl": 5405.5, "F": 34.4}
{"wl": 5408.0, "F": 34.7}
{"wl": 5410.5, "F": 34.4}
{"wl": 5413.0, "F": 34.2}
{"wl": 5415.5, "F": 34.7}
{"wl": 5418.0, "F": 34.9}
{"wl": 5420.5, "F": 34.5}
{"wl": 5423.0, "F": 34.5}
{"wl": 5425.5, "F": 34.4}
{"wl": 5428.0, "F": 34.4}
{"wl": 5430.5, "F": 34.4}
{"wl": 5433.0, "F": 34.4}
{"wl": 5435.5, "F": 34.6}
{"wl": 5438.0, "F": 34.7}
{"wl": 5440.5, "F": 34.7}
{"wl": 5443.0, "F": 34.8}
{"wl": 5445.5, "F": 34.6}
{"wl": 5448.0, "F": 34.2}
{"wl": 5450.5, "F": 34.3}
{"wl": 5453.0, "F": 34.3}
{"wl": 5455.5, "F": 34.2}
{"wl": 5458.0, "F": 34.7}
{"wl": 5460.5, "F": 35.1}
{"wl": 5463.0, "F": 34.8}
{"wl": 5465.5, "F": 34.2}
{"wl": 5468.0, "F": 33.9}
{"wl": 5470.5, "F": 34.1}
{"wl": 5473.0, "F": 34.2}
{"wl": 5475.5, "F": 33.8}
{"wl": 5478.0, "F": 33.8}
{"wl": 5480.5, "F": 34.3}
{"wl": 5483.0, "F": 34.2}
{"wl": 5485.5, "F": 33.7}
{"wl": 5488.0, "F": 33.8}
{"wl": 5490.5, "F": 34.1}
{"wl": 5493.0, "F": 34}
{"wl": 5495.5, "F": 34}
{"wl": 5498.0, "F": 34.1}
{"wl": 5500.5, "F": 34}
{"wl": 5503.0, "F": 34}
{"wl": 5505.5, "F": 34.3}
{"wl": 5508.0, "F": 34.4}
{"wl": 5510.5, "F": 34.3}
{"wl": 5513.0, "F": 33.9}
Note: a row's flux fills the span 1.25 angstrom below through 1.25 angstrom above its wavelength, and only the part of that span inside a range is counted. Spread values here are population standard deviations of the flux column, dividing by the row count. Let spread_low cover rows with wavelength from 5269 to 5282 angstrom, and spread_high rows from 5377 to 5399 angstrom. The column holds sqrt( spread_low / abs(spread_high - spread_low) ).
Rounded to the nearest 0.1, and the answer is 1.9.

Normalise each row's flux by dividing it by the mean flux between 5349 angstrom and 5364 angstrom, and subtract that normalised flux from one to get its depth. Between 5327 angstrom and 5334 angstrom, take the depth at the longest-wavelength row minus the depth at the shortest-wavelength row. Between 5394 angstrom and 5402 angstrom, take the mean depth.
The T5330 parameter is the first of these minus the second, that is -0.027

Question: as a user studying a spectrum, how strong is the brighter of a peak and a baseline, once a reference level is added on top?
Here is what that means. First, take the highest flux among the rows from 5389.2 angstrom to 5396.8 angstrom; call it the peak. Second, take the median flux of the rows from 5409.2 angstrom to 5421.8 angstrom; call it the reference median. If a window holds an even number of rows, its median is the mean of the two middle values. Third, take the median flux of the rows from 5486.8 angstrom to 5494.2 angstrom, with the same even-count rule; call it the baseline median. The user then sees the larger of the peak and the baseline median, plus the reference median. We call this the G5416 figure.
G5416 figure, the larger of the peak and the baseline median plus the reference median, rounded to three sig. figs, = 69.6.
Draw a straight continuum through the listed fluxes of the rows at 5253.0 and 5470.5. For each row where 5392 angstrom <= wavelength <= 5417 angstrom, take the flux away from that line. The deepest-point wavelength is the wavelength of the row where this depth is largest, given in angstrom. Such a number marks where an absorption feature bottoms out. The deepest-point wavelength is 5413.0 angstrom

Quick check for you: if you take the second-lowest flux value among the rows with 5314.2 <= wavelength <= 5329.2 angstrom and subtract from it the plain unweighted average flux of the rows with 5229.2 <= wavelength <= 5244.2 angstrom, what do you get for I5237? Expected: -0.87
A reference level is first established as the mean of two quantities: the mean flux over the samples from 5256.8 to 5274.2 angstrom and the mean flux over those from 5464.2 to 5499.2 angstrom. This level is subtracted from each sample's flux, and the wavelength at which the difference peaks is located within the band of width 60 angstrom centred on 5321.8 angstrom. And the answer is 5308.0 angstrom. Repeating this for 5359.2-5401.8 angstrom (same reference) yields 5385.5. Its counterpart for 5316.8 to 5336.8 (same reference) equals 5323.0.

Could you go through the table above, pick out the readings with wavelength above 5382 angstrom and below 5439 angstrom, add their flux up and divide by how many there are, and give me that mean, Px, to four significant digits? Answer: 34.73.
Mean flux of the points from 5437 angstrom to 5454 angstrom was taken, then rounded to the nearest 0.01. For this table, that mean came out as 34.51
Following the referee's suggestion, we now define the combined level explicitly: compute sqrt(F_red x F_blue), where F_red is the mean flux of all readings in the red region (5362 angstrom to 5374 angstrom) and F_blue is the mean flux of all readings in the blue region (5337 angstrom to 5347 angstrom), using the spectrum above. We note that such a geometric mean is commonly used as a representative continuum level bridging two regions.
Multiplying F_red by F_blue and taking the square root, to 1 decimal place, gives 35.0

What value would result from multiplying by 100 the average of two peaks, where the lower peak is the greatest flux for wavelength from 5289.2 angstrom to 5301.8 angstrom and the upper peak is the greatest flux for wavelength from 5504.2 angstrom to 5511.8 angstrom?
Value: 3505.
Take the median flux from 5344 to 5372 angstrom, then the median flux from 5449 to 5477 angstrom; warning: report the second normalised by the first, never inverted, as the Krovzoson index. 0.97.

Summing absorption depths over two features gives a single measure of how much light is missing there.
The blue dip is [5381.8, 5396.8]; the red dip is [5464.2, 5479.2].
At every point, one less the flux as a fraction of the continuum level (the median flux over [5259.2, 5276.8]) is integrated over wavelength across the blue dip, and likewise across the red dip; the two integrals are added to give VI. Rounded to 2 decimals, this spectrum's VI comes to 0.77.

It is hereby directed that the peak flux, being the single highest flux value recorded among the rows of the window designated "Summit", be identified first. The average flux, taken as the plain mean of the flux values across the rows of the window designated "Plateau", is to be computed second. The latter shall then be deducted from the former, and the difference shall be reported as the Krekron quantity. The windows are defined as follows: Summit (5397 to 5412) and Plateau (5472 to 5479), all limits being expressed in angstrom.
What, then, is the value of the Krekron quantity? 1.3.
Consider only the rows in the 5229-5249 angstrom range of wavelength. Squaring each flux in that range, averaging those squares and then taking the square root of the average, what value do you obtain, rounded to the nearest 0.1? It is 36.1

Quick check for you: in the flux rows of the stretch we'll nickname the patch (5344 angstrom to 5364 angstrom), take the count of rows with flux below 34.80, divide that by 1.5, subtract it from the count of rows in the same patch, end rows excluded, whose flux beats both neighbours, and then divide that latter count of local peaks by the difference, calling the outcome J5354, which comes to 1.0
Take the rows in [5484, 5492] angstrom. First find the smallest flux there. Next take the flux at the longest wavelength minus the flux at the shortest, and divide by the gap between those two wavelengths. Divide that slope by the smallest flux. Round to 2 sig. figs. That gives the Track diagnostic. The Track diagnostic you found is 0.0024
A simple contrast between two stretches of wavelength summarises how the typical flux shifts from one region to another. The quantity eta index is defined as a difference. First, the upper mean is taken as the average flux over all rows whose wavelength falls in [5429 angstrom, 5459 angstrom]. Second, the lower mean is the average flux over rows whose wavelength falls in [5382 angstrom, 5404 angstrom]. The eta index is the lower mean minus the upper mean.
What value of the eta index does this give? 0.59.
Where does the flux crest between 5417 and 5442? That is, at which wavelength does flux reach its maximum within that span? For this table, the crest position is 5418.0 angstrom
